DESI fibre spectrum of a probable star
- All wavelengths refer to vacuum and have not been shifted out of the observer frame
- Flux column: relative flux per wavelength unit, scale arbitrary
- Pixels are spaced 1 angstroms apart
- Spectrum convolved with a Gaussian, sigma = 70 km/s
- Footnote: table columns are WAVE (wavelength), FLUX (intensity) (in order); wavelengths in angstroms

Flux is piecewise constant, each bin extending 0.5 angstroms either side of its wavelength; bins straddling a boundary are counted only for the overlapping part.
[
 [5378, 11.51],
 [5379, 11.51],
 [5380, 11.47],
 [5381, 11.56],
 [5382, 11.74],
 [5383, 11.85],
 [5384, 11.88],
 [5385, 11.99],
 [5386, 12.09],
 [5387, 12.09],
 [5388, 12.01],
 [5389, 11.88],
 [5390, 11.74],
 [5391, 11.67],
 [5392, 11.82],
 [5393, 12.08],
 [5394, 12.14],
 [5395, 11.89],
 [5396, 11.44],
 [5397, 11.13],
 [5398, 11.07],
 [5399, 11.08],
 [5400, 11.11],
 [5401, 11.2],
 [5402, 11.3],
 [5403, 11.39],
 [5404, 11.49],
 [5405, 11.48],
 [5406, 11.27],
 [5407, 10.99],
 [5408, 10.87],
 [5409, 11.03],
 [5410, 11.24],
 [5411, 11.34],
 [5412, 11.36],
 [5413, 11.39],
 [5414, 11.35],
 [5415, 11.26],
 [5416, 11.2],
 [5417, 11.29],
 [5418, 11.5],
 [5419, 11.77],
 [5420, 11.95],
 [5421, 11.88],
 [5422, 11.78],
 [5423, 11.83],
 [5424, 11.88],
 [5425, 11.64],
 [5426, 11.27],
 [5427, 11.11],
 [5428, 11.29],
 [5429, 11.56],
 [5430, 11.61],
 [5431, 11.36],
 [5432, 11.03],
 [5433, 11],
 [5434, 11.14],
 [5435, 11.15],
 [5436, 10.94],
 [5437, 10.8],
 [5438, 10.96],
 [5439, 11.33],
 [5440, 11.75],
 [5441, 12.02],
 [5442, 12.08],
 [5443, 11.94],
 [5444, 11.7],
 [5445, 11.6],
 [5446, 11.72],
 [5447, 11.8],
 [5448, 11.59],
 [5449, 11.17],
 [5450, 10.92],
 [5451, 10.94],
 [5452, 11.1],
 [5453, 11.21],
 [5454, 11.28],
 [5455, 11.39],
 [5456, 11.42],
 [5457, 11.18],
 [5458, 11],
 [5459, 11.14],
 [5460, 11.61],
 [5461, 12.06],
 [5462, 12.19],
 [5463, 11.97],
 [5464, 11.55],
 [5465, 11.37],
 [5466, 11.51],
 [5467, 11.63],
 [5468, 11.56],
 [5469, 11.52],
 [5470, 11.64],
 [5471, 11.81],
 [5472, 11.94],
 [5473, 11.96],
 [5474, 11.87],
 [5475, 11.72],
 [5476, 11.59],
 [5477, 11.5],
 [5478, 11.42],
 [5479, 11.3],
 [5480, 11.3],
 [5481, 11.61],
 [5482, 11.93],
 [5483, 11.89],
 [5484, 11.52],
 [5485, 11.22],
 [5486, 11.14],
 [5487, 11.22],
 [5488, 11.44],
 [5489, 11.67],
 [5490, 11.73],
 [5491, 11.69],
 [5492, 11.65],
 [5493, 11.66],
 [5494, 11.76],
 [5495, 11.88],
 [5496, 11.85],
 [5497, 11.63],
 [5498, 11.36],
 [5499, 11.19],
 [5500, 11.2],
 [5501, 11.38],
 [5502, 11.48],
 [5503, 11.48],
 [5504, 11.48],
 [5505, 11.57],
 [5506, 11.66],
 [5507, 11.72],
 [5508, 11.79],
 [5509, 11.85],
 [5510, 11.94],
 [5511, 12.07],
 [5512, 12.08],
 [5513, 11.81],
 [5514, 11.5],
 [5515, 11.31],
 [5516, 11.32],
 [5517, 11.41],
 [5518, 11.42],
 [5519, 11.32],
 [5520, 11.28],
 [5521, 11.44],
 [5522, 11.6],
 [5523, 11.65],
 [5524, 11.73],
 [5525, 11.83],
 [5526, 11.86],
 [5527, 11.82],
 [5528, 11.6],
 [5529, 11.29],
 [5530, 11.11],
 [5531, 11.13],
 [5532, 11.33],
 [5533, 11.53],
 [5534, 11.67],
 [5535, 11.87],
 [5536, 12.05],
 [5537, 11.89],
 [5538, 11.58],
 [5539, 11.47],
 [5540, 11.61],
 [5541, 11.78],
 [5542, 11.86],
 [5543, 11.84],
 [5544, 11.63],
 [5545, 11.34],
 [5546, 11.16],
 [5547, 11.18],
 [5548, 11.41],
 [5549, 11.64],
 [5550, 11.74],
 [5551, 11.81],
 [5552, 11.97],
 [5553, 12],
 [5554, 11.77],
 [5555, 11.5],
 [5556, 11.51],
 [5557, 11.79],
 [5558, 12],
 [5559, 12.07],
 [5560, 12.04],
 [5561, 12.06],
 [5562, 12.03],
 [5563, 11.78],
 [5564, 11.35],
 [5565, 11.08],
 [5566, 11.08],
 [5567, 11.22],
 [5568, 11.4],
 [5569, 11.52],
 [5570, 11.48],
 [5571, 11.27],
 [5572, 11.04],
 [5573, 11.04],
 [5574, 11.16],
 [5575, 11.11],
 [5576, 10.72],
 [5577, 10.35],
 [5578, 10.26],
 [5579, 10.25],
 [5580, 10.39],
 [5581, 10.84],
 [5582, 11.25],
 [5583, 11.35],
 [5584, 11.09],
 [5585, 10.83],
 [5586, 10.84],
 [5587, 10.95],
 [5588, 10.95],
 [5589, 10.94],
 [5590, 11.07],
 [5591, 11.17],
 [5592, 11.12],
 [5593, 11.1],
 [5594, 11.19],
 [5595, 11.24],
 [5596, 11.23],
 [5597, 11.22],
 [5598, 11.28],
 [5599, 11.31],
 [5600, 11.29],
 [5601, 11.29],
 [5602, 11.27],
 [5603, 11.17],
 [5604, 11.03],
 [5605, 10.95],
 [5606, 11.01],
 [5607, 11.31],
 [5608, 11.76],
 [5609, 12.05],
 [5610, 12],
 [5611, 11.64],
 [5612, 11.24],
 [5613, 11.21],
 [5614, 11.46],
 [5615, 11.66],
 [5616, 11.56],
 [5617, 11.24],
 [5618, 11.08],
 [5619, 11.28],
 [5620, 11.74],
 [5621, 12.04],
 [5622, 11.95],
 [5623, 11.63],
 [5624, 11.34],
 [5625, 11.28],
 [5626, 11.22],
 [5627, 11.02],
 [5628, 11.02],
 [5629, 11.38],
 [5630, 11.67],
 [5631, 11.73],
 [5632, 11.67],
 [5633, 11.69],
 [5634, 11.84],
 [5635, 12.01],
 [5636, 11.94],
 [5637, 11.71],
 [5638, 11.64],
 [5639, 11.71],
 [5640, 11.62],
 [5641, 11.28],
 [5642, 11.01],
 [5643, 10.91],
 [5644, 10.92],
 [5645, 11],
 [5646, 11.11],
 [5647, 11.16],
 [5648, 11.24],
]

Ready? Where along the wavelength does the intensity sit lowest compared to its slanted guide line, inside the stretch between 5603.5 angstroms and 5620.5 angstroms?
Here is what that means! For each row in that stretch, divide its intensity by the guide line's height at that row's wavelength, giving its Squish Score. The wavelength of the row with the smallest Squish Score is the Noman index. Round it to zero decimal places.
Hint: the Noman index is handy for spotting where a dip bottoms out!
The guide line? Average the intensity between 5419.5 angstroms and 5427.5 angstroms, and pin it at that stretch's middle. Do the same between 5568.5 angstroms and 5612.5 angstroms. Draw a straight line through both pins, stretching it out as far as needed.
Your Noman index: 5605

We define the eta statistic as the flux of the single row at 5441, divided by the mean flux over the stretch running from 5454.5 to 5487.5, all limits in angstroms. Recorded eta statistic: 1.04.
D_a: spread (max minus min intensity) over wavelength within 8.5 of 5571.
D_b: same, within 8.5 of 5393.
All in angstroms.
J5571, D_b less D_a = -0.5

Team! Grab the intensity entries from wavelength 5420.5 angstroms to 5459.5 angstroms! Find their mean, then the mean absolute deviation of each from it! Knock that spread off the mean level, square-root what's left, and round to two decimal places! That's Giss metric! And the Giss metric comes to 3.33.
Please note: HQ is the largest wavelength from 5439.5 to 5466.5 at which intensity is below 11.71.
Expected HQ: 5466 angstroms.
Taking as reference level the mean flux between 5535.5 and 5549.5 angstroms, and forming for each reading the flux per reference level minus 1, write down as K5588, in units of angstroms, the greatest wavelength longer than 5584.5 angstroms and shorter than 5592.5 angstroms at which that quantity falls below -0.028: 5592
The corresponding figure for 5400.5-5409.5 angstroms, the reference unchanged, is 5409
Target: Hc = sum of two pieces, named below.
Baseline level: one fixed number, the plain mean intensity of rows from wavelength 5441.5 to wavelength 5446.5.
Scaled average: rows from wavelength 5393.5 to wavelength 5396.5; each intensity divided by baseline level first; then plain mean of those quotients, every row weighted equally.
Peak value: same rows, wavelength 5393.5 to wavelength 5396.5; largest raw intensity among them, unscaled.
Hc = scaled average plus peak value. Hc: 13.1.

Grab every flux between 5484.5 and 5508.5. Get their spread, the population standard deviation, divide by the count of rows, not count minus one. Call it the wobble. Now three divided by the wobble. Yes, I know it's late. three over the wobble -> 14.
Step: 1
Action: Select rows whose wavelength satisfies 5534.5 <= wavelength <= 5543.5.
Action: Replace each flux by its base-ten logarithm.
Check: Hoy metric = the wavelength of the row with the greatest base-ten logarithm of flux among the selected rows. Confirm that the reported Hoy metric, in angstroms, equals 5536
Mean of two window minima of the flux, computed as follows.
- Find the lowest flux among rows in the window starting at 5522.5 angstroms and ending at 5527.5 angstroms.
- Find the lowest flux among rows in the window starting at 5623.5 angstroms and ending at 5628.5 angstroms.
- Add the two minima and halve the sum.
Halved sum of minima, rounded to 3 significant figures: 11.3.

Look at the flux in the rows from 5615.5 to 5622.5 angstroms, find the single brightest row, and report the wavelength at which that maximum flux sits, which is 5621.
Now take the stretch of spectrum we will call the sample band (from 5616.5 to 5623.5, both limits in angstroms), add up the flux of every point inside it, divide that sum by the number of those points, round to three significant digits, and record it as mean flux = 11.6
